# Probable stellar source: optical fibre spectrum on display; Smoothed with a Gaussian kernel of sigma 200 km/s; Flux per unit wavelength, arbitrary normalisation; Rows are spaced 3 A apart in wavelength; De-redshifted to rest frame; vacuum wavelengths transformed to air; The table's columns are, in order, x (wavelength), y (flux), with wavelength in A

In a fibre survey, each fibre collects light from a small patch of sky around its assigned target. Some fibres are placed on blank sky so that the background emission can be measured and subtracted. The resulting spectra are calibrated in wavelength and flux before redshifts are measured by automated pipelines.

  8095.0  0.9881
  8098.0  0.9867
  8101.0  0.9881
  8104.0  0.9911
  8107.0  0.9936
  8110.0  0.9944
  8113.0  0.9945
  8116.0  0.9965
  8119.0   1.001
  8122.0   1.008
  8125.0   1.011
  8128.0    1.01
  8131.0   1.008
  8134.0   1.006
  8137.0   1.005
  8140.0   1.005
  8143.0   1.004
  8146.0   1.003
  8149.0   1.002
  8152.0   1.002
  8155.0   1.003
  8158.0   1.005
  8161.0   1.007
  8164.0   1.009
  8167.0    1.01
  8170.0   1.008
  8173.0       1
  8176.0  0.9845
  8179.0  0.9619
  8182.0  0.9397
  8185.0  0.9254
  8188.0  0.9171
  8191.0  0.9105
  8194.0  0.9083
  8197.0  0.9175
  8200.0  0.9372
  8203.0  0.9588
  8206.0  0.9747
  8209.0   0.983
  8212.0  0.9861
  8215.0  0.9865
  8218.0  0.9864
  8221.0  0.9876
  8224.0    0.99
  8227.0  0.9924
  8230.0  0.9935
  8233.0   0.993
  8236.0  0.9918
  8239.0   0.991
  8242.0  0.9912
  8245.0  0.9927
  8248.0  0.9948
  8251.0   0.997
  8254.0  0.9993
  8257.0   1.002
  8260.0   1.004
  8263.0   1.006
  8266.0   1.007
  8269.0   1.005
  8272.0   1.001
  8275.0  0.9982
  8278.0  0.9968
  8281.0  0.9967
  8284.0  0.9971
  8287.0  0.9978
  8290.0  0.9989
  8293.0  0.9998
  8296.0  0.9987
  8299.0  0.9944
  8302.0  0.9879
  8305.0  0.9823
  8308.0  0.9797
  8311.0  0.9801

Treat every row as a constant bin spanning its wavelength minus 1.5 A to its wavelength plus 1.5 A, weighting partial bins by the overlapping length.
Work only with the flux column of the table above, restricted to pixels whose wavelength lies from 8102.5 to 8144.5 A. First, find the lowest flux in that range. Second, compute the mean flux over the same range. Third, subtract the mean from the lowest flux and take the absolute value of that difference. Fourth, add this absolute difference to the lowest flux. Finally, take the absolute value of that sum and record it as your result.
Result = 1.002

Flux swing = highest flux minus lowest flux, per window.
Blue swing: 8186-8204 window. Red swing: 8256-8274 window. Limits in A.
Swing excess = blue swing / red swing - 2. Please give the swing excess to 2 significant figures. 6.4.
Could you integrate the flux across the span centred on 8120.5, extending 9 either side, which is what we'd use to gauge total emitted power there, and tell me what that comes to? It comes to 18.1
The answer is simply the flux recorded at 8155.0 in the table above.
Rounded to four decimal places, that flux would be 1.0030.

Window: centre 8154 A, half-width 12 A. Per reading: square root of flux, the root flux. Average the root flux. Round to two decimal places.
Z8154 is 1.00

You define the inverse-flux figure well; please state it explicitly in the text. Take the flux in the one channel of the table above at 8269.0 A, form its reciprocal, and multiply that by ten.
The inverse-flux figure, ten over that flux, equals 10.0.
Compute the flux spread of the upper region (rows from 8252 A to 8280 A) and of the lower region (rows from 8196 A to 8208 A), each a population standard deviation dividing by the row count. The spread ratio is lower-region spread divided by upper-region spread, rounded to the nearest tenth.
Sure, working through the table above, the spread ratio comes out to 6.4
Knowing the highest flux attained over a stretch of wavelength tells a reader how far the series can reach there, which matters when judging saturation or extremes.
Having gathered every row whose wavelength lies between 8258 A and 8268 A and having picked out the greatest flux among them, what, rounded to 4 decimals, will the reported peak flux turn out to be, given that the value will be 1.0070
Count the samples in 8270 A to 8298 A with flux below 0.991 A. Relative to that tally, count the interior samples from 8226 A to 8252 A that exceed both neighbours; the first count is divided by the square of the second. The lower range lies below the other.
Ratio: 0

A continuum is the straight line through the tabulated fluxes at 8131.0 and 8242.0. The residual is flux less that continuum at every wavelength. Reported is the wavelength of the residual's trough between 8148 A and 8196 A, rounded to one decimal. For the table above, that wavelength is 8194.0 A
